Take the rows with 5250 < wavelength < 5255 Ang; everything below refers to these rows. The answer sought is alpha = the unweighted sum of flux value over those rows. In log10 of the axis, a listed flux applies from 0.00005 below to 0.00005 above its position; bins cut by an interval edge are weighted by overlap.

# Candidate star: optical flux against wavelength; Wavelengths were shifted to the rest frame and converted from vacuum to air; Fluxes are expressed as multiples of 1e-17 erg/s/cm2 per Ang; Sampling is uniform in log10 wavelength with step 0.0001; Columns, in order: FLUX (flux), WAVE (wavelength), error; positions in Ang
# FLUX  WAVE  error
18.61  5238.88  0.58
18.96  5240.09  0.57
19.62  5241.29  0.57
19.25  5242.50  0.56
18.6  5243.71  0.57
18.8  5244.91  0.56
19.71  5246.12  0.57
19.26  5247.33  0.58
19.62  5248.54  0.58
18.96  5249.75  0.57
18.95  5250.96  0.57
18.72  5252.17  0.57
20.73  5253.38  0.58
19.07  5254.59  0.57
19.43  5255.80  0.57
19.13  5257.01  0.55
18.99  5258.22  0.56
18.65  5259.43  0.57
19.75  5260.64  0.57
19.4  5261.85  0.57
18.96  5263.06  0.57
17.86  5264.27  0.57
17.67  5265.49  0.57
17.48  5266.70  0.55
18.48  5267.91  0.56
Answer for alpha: 77.5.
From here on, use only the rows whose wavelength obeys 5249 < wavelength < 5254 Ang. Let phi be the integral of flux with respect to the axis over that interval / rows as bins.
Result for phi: 97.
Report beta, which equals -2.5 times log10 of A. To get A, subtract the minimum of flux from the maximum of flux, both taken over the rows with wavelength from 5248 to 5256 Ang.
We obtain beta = -0.76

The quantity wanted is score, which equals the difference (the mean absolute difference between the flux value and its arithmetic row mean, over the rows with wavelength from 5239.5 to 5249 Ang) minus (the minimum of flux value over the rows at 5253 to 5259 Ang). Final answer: -18.7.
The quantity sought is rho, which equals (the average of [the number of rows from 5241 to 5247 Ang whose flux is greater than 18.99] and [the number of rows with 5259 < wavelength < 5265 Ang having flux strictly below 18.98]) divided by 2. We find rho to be 1.50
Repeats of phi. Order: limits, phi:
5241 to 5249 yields 154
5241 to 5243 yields 39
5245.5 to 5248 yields 49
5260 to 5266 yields 112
